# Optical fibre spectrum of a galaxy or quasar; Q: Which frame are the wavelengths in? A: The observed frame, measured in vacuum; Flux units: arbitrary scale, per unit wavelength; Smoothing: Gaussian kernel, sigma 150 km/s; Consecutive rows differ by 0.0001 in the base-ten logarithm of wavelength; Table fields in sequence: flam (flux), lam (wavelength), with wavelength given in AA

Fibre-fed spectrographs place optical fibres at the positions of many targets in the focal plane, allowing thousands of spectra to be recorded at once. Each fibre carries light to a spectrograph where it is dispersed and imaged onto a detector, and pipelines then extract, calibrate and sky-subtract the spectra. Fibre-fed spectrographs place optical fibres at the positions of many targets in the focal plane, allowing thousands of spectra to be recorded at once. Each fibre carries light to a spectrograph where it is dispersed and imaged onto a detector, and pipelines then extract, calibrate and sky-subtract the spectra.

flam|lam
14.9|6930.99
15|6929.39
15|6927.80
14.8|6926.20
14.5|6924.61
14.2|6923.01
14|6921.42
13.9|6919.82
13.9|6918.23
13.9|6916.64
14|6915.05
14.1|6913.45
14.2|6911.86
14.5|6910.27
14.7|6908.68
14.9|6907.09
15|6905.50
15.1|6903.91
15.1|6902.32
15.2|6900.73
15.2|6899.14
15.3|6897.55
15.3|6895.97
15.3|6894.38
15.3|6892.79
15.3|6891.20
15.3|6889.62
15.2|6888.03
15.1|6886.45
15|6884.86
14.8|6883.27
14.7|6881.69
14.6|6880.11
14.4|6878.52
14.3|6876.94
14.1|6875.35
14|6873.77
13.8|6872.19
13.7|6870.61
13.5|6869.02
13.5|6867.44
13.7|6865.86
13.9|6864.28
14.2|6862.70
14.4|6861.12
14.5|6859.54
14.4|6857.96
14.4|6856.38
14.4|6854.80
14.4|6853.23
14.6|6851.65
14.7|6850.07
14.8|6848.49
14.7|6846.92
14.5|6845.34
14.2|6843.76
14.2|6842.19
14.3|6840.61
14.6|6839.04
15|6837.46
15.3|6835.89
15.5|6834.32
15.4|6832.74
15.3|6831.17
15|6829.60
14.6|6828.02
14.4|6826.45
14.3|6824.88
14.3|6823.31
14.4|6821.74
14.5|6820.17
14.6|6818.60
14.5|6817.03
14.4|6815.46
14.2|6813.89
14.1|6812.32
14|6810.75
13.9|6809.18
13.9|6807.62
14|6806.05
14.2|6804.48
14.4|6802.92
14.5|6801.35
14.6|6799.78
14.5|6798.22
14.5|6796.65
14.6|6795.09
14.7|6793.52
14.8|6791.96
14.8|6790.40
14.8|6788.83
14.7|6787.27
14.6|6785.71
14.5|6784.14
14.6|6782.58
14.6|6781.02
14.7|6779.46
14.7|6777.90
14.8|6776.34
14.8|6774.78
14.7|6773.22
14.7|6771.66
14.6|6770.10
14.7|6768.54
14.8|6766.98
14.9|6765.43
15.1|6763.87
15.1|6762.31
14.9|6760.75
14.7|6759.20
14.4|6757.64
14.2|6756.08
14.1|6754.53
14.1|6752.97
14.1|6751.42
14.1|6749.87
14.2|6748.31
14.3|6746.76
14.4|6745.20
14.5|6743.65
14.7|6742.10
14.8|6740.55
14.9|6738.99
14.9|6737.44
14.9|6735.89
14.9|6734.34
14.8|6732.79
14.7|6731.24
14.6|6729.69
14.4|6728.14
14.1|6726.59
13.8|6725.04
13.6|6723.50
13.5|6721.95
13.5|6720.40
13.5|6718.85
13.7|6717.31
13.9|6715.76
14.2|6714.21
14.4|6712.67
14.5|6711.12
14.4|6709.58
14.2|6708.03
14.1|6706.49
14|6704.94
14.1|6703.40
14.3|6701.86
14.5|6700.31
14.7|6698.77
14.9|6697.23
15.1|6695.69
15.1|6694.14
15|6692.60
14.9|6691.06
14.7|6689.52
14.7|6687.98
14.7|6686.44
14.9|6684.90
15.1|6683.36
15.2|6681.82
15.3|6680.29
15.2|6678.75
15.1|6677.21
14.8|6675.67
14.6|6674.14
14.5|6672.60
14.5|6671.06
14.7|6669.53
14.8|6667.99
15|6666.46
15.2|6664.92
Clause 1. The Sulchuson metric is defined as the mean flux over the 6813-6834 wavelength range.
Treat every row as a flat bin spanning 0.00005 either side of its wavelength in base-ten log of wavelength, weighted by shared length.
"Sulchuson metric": 14.6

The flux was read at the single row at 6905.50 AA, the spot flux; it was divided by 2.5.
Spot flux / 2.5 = 6.00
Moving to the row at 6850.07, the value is 5.88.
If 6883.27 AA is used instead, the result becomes 5.92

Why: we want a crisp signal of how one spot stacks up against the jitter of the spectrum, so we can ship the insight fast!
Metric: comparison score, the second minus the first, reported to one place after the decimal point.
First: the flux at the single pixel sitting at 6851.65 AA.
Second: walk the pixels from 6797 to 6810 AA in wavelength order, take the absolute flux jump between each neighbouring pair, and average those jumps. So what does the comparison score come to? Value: -14.5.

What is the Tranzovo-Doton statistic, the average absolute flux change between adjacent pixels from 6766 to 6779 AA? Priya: 0.071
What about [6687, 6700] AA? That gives 0.114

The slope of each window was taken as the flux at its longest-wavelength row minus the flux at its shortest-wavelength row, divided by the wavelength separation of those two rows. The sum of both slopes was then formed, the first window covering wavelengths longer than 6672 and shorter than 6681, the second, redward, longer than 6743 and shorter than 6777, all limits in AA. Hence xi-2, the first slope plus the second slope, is 0.11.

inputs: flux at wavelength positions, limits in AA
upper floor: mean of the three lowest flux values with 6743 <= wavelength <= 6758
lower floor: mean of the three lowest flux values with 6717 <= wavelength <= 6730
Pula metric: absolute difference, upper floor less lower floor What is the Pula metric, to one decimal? 0.6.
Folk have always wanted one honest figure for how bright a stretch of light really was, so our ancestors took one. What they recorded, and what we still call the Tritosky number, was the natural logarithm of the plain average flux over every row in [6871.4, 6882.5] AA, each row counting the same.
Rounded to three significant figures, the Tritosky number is 2.66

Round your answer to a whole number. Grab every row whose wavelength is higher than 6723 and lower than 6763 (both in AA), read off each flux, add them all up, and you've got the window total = 376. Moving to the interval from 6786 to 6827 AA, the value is 375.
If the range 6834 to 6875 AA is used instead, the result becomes 373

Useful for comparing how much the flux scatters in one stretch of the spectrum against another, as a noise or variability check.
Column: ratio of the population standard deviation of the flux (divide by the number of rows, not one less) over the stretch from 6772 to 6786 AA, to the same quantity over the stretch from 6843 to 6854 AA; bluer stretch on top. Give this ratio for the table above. 0.49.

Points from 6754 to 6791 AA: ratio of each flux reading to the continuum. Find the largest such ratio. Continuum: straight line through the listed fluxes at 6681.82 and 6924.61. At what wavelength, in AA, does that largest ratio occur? 6763.87 AA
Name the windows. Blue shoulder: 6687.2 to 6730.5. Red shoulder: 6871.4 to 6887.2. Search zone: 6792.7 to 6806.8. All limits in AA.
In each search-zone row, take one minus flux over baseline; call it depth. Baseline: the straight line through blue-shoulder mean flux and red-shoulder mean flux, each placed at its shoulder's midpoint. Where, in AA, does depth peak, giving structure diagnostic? 6806.05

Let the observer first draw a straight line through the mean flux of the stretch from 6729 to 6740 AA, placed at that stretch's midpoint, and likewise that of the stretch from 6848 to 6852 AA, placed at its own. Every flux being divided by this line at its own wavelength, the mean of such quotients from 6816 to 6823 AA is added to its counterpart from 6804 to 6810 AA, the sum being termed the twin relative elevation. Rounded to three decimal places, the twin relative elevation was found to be 1.934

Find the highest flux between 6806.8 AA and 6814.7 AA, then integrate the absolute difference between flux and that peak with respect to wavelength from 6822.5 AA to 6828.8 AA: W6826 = 1.3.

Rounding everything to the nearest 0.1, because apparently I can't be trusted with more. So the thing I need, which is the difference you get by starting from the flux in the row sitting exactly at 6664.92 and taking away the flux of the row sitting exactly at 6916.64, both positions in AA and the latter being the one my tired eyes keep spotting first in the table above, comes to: 1.3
